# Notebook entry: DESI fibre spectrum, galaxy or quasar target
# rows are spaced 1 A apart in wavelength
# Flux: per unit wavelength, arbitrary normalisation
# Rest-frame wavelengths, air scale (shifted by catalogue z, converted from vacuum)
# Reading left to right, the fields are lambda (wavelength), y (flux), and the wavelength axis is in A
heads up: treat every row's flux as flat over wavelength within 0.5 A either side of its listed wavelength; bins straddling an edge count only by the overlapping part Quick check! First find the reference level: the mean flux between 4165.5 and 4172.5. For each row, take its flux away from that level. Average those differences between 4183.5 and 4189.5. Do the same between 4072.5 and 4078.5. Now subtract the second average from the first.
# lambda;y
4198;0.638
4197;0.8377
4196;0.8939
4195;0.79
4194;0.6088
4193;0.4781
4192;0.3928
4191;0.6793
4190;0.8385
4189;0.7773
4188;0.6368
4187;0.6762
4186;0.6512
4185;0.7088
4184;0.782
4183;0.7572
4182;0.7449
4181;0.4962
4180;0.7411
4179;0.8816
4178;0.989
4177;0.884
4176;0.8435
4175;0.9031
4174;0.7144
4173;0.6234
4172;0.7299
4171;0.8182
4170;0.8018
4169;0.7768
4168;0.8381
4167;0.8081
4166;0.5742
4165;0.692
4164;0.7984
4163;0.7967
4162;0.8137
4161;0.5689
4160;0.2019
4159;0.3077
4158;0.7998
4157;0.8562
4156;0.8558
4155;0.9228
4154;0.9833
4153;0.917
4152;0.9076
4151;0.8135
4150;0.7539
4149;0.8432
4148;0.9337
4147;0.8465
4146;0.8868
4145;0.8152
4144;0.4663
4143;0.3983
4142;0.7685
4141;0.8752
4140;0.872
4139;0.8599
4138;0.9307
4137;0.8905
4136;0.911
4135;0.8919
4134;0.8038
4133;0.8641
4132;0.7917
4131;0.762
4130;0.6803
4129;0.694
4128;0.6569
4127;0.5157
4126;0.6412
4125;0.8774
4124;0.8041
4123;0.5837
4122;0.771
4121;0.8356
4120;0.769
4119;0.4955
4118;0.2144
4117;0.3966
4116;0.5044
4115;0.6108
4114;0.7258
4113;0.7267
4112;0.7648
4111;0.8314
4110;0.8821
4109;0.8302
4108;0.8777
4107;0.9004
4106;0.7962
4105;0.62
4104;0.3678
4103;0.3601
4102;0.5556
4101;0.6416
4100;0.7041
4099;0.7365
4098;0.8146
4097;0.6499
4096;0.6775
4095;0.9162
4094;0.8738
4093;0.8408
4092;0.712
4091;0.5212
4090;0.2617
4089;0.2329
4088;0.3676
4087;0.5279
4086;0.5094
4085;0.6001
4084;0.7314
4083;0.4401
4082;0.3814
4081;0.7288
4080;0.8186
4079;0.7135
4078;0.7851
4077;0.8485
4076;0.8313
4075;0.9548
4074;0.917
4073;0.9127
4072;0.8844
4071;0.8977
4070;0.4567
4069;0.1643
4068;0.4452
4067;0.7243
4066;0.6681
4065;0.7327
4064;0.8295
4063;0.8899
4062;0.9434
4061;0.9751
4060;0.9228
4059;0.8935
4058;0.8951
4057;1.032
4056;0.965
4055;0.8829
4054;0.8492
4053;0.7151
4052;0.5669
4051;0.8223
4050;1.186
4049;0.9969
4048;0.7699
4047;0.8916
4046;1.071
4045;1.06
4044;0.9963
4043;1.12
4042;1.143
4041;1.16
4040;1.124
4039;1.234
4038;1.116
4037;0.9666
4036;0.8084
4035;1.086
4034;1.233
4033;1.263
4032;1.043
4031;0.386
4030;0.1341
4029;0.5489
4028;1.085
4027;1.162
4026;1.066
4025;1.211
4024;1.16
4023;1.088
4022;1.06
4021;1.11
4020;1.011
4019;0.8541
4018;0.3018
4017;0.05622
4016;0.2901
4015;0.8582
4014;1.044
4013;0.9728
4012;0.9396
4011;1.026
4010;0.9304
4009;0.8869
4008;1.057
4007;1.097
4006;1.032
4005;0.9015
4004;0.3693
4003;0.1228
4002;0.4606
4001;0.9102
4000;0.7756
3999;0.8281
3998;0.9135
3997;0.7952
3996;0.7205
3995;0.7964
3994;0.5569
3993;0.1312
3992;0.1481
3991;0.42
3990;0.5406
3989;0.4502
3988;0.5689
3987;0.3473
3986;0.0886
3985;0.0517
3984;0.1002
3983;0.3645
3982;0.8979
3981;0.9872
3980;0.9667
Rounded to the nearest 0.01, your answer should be 0.17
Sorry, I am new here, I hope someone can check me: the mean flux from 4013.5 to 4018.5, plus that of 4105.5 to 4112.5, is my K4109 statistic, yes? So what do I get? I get 1.35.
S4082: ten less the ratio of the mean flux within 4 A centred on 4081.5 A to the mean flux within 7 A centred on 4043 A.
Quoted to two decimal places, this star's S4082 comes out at 9.46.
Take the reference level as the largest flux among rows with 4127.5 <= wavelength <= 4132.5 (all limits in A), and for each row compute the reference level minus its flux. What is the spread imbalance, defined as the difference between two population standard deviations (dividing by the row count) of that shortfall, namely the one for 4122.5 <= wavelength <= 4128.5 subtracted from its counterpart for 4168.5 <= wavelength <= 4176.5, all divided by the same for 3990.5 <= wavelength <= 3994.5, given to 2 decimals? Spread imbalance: -0.24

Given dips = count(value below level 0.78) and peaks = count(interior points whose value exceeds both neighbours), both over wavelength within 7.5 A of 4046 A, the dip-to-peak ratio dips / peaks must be 1.0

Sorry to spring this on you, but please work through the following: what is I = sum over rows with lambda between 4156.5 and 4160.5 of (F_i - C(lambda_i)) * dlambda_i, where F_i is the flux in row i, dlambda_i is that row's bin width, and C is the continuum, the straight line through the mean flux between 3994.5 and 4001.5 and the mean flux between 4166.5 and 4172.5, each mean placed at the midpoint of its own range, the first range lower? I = -1.0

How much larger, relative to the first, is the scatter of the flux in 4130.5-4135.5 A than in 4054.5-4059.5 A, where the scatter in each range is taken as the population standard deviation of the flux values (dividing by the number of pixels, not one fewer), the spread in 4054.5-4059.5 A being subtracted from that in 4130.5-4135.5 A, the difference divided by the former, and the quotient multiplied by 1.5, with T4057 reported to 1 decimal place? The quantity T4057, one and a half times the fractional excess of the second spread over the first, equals -0.2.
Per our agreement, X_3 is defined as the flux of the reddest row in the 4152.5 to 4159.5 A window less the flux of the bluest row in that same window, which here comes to -0.61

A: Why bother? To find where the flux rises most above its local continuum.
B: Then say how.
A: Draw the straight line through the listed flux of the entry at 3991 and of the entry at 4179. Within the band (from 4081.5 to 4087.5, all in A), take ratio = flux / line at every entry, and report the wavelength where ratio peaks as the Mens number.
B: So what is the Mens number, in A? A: 4084 A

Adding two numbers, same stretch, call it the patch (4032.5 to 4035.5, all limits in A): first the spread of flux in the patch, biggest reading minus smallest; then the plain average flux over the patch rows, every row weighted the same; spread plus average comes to 1.37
